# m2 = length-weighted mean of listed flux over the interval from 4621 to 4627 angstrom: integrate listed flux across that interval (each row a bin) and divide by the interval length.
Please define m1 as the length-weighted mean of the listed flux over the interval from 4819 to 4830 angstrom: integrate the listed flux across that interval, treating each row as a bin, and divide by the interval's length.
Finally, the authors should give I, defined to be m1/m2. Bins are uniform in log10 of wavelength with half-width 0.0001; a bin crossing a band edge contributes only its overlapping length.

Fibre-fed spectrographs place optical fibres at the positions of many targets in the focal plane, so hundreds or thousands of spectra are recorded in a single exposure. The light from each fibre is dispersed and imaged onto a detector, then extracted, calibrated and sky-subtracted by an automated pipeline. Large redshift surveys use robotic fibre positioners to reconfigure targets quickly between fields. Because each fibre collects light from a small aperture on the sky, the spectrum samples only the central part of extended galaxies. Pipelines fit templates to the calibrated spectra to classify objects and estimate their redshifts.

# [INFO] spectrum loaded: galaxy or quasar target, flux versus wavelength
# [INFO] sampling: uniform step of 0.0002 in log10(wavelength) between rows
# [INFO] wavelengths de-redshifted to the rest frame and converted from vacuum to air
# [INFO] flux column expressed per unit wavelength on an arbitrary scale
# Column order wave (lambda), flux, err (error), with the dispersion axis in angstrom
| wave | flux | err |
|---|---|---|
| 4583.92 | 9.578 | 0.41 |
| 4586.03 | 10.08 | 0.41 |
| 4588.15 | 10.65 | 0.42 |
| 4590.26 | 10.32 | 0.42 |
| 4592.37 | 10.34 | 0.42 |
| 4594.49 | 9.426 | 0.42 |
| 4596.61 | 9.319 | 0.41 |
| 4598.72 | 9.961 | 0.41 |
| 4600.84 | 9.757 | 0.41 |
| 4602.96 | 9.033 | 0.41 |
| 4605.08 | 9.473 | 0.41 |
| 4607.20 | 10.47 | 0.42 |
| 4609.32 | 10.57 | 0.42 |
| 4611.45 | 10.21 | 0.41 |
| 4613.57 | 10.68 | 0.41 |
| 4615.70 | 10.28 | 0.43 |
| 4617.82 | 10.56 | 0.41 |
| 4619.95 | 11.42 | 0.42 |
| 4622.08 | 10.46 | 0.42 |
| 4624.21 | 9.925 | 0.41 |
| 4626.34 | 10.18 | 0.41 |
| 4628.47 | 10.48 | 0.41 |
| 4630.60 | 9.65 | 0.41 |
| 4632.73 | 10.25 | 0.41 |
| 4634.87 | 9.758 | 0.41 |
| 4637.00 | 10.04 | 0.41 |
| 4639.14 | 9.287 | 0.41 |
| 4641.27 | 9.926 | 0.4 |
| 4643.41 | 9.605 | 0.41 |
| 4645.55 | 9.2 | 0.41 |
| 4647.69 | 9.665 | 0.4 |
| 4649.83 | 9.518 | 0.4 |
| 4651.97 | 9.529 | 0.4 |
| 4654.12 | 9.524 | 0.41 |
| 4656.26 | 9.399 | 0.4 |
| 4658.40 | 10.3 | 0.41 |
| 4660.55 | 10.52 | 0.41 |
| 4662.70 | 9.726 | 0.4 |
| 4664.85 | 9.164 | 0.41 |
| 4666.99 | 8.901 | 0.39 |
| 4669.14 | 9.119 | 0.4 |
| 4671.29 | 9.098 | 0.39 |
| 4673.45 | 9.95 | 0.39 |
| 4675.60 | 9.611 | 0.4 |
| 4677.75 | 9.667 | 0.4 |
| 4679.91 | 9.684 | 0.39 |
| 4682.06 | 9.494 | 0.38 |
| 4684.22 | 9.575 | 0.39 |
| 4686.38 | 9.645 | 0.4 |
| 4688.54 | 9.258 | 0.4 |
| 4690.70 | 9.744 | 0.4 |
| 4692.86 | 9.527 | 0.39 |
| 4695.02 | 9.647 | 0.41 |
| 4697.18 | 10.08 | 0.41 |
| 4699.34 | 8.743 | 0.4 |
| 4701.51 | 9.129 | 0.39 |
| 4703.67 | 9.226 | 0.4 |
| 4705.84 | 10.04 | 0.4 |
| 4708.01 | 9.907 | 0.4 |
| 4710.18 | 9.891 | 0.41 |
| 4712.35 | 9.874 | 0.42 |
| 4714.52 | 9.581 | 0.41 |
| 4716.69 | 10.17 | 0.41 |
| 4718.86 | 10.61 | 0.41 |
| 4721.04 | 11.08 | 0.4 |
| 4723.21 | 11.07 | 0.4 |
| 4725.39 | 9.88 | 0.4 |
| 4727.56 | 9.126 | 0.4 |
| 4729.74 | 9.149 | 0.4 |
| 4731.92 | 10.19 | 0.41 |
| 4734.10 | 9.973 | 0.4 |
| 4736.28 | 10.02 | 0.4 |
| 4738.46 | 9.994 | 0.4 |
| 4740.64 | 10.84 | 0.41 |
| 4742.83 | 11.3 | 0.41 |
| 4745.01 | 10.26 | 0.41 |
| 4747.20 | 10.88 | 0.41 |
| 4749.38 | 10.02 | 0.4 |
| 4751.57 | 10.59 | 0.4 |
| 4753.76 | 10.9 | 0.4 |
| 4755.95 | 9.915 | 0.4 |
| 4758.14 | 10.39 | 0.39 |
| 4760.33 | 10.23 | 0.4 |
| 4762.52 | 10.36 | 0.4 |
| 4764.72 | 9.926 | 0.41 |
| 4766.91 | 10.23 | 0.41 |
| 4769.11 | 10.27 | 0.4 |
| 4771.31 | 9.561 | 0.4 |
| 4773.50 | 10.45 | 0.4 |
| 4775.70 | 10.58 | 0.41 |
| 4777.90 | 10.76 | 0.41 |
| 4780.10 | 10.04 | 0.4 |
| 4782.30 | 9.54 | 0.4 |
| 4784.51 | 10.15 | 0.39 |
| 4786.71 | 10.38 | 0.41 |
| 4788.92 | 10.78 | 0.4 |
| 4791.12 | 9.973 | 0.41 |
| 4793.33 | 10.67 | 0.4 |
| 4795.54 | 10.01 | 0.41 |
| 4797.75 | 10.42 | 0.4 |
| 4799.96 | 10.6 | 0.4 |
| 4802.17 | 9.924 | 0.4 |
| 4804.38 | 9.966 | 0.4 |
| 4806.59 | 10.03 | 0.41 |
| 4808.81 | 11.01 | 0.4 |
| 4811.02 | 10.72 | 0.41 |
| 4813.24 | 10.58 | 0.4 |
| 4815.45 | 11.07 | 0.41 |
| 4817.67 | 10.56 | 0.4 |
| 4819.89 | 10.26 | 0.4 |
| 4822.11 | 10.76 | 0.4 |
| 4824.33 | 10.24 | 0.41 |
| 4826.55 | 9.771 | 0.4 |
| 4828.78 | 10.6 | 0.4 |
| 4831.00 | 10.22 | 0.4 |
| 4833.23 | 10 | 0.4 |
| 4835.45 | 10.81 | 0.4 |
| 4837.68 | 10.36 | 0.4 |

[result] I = 1.01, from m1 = 10.3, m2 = 10.2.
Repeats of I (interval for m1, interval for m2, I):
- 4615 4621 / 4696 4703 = 1.16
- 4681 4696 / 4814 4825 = 0.90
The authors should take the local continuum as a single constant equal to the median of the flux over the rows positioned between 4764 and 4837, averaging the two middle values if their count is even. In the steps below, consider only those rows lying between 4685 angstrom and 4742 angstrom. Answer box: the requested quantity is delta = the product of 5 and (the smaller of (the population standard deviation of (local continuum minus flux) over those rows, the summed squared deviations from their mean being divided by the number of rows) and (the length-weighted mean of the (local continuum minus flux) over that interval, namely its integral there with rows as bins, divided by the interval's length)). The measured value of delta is 2.01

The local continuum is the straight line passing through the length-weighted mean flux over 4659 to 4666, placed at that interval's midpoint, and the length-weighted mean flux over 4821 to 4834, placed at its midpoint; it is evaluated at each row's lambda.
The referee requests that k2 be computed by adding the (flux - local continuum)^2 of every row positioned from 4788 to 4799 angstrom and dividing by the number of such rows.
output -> 0.15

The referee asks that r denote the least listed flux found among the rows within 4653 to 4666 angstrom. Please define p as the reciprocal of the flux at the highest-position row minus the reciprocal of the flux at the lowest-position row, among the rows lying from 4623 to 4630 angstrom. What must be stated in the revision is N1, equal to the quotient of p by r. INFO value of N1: -0.0006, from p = -0.005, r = 9.164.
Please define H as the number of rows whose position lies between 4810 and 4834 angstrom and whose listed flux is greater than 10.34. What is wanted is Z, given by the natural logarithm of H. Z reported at 1.8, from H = 6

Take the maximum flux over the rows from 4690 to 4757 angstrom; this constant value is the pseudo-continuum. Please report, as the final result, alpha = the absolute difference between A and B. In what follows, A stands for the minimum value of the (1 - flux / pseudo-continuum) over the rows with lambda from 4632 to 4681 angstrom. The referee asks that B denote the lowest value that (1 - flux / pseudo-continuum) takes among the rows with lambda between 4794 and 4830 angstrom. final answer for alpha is 0.049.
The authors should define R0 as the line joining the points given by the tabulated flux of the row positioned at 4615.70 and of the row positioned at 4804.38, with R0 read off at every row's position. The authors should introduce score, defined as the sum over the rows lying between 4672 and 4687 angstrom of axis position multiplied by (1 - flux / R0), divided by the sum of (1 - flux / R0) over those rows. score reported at 4680.5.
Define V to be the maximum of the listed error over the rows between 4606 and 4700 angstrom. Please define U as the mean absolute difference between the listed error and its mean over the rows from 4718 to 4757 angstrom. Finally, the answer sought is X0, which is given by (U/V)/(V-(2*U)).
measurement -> 0.025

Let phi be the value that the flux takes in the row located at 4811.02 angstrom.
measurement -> 10.72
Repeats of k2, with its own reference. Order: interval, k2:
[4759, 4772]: 0.08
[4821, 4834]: 0.12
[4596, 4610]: 0.30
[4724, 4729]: 0.39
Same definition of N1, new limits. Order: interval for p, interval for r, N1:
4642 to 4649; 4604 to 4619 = -0.0001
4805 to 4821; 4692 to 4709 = -0.0003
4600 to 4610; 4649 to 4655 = -0.0008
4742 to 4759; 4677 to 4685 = 0.0008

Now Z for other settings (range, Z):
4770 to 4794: 1.8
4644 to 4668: 0.0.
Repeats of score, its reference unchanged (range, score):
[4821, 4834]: 4826.1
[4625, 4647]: 4640.0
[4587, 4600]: 4597.5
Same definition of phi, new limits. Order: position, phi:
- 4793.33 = 10.67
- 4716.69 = 10.17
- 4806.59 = 10.03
